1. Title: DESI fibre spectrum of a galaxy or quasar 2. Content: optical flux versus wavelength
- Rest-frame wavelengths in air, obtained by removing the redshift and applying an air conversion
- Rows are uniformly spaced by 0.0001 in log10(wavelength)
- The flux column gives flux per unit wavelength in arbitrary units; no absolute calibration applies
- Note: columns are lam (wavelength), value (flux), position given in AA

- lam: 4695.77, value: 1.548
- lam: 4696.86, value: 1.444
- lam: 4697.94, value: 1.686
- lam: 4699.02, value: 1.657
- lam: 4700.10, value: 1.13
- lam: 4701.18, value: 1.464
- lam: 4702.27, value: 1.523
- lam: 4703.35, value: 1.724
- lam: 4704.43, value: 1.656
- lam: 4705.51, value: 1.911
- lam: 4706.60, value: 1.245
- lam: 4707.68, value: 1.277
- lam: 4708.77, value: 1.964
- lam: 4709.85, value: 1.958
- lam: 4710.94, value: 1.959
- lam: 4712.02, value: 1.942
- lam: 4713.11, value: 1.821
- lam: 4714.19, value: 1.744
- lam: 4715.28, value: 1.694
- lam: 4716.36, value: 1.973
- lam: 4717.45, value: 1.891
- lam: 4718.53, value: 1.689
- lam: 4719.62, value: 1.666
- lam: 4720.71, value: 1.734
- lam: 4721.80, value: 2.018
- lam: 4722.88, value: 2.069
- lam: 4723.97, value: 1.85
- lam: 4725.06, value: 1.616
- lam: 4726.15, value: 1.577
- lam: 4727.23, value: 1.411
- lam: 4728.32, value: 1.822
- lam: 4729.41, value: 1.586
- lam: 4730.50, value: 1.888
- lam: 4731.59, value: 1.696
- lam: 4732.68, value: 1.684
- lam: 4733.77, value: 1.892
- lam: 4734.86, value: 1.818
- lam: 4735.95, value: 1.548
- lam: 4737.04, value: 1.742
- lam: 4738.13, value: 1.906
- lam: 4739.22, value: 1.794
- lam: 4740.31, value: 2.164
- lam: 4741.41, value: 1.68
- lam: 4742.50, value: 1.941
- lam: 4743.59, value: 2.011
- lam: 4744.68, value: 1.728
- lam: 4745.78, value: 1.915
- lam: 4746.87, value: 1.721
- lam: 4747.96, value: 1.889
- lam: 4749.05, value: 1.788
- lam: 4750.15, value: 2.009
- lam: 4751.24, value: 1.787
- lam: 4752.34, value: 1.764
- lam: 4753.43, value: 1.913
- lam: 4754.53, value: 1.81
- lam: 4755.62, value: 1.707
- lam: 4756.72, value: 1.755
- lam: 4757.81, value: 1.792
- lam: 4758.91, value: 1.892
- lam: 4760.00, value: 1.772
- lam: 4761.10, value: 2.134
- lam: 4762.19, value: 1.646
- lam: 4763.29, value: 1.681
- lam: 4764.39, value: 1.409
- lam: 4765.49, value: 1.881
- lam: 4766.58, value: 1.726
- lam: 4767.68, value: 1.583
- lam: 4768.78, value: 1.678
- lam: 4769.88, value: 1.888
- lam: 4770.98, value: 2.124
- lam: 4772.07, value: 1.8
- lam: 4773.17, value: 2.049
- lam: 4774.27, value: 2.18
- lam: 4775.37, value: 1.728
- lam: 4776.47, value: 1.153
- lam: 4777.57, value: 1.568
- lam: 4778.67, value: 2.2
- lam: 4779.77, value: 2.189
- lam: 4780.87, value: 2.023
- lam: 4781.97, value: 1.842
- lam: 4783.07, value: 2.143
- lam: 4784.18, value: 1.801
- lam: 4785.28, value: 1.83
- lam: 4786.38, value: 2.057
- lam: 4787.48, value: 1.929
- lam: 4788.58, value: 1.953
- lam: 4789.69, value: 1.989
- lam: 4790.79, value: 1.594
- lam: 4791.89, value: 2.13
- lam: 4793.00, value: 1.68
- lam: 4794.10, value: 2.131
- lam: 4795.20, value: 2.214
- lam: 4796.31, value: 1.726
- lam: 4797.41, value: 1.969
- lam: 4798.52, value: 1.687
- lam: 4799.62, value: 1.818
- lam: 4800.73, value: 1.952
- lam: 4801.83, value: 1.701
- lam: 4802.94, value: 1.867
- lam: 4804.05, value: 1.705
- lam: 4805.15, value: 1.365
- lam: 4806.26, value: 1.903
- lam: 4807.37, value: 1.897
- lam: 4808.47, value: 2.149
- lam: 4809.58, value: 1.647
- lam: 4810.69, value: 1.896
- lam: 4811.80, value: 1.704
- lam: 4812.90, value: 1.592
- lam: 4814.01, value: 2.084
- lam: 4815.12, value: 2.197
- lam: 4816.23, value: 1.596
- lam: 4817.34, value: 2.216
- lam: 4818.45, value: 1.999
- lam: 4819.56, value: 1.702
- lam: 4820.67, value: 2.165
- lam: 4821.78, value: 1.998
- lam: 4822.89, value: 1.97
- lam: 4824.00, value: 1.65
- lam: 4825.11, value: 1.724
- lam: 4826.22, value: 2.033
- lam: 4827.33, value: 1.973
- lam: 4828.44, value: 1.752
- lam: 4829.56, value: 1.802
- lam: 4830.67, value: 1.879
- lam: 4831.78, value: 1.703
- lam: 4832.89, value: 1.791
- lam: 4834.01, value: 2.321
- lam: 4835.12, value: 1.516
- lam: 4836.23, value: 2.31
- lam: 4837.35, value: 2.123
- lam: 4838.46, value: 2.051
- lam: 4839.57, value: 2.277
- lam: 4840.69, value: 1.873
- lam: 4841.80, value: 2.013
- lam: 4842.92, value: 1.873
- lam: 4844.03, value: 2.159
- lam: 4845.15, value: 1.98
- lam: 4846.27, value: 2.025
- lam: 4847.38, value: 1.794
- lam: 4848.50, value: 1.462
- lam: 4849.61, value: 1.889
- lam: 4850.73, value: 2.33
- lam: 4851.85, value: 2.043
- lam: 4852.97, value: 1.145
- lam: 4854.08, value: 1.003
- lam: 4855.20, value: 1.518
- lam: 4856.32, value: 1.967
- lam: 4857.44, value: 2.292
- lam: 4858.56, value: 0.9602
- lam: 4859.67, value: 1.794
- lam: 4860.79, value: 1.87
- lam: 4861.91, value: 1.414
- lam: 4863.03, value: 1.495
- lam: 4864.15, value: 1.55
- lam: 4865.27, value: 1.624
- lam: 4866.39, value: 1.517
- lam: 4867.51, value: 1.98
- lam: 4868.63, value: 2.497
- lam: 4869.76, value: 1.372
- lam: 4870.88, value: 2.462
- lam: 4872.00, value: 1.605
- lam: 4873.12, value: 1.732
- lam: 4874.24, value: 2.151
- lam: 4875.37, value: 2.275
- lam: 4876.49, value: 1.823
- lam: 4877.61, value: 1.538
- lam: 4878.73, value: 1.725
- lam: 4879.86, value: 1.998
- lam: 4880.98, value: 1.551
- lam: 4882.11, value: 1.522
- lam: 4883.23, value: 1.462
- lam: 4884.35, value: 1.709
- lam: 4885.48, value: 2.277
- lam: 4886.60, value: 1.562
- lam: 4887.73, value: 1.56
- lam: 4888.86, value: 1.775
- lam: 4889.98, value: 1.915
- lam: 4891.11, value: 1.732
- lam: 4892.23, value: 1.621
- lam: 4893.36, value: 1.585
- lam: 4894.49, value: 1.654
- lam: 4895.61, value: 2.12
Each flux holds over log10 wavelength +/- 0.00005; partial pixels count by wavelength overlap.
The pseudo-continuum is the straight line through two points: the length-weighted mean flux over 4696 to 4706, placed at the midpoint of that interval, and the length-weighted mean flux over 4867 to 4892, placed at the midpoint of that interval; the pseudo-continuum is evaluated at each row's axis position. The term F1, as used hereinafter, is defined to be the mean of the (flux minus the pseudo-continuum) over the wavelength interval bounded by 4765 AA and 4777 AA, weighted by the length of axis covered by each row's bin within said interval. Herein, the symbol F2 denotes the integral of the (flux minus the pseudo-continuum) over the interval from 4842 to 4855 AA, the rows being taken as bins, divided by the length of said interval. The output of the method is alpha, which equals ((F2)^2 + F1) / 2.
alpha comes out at 0.063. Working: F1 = 0.13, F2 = 0.01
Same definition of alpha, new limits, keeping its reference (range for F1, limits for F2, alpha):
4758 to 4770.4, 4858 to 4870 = 0.057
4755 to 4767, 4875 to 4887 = 0.055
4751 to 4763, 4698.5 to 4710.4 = 0.080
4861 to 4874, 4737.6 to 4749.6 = 0.004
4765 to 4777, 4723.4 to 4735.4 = 0.068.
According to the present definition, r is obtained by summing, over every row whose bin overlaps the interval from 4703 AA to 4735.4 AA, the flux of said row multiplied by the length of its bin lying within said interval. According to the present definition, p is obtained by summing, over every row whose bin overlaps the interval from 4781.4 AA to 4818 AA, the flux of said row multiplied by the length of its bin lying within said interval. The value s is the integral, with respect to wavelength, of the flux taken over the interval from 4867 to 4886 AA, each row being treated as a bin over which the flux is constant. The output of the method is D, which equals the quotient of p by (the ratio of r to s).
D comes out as 43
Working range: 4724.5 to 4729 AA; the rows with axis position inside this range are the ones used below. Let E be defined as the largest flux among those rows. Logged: 1.822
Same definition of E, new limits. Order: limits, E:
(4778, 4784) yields 2.2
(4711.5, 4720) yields 1.973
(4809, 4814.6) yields 2.084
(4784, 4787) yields 2.057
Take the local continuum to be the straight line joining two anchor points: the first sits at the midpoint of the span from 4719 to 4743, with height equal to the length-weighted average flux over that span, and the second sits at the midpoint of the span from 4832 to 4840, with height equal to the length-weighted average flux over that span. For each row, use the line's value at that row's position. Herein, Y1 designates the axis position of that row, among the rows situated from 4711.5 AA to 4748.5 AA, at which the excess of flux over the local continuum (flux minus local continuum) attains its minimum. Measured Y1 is 4727.23 AA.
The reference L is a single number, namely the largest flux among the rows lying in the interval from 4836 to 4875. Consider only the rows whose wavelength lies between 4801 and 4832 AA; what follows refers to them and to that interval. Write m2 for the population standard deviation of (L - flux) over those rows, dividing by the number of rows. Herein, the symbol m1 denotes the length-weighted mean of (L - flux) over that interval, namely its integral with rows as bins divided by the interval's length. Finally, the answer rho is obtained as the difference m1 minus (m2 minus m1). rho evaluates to 1.08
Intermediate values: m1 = 0.642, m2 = 0.21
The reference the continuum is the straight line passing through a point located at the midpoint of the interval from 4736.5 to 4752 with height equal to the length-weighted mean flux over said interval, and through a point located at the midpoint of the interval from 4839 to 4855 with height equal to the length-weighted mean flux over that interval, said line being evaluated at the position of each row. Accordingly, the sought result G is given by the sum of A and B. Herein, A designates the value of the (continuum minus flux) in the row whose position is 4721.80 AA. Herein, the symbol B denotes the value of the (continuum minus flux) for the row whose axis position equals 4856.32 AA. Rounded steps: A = -0.15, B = -0.13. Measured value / -0.28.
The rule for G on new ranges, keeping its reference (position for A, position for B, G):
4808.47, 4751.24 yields -0.23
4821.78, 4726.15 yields 0.13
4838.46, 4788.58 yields -0.31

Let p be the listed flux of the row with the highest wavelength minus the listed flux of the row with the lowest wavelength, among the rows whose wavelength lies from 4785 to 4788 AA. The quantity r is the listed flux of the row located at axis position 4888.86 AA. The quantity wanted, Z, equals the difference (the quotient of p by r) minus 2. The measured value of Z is -1.94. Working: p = 0.10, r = 1.775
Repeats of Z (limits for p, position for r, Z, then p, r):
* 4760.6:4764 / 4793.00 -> -2.27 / -0.45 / 1.68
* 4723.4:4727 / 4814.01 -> -2.13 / -0.27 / 2.084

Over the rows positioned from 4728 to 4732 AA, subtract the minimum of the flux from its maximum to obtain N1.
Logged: 0.30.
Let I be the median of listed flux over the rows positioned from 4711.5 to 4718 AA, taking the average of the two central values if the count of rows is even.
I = 1.86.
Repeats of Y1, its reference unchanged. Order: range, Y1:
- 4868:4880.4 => 4869.76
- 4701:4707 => 4706.60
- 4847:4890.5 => 4858.56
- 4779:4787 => 4784.18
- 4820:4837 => 4835.12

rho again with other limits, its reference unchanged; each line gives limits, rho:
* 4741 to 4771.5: 1.22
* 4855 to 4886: 1.08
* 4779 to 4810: 1.01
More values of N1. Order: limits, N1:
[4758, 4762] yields 0.36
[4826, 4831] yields 0.28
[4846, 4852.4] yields 0.87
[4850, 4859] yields 1.37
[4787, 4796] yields 0.62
